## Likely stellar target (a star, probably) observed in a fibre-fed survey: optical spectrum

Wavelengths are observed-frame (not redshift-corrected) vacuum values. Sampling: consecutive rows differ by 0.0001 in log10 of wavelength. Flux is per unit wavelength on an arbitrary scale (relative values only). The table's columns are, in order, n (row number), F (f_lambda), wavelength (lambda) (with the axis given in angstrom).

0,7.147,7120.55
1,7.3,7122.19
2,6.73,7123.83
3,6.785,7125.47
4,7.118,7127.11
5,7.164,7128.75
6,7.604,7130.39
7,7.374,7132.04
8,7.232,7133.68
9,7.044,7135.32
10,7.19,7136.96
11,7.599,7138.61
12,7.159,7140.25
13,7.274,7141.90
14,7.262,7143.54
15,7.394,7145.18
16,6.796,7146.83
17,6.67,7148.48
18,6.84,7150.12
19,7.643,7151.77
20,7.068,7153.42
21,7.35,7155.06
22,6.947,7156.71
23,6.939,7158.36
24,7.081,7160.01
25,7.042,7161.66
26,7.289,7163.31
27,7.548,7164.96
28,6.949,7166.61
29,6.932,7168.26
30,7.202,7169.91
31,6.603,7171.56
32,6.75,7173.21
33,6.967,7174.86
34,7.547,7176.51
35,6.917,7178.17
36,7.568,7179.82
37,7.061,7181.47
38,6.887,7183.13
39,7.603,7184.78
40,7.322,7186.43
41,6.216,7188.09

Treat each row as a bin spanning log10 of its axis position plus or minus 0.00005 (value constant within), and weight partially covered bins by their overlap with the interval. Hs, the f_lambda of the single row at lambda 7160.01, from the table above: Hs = 7.081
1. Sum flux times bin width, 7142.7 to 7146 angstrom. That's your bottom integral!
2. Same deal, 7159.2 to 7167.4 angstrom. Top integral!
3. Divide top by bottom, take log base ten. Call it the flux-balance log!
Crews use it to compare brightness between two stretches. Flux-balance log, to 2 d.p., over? 0.39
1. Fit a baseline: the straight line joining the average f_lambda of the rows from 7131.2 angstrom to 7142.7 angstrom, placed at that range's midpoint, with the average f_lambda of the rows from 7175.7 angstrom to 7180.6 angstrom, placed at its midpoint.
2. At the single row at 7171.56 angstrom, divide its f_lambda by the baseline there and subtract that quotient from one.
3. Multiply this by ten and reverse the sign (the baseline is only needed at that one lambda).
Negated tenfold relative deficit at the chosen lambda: -1.0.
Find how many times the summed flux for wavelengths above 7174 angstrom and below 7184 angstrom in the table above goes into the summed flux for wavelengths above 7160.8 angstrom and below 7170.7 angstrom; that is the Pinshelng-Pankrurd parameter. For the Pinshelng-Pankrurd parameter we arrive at 1.000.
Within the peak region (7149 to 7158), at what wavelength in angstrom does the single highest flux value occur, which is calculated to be 7151.77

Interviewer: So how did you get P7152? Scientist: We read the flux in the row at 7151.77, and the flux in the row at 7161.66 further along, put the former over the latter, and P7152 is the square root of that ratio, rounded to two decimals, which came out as 1.04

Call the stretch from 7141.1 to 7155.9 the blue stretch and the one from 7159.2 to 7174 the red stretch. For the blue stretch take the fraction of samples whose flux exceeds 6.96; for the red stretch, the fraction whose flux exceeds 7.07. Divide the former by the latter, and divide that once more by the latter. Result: 3.4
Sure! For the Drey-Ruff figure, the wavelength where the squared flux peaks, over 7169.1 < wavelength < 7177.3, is 7176.51 angstrom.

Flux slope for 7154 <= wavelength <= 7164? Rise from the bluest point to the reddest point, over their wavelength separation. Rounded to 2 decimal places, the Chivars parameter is -0.01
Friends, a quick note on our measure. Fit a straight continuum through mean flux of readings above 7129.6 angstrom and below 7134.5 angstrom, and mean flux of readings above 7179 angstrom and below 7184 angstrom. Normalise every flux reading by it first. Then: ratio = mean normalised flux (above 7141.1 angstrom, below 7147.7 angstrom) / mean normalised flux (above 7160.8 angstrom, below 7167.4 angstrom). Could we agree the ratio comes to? 0.98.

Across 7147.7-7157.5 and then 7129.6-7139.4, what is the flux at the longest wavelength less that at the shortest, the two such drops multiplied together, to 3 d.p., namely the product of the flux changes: -0.001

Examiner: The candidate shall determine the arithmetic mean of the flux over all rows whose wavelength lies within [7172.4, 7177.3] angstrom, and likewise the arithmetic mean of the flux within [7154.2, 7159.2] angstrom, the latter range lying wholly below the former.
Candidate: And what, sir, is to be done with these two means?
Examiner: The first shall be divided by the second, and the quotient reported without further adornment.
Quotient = 1.00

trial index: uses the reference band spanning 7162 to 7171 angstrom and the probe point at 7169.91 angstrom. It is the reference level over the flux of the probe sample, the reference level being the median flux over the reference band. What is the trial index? 1.000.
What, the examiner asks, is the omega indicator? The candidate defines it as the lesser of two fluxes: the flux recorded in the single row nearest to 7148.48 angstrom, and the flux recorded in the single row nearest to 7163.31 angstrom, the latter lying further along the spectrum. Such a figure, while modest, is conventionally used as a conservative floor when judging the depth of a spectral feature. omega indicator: 6.67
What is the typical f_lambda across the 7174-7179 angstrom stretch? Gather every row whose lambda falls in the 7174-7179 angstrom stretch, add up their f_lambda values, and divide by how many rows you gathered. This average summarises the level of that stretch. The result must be 7.14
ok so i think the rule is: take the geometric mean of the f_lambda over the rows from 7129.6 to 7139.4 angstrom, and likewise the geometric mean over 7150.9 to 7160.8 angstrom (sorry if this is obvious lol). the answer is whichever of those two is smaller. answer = 7.17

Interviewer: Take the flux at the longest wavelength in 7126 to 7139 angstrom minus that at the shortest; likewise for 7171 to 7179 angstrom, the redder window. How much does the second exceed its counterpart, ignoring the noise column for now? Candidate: -0.17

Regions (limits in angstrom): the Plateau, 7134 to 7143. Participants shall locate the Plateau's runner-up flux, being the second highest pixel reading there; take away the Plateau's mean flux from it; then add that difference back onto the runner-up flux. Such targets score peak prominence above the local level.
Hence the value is 7.29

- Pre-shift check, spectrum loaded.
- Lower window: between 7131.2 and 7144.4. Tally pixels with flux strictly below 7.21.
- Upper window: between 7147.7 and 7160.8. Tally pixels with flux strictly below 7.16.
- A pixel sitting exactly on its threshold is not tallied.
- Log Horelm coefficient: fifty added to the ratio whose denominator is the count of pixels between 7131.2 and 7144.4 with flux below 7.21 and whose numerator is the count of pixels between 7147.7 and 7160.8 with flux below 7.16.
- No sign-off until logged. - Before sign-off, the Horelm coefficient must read 52.0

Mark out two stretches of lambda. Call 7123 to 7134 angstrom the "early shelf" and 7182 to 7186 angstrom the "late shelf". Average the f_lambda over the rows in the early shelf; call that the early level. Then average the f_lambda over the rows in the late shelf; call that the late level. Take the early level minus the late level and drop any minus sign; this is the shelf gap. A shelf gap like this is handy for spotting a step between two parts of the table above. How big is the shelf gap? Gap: 0.10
